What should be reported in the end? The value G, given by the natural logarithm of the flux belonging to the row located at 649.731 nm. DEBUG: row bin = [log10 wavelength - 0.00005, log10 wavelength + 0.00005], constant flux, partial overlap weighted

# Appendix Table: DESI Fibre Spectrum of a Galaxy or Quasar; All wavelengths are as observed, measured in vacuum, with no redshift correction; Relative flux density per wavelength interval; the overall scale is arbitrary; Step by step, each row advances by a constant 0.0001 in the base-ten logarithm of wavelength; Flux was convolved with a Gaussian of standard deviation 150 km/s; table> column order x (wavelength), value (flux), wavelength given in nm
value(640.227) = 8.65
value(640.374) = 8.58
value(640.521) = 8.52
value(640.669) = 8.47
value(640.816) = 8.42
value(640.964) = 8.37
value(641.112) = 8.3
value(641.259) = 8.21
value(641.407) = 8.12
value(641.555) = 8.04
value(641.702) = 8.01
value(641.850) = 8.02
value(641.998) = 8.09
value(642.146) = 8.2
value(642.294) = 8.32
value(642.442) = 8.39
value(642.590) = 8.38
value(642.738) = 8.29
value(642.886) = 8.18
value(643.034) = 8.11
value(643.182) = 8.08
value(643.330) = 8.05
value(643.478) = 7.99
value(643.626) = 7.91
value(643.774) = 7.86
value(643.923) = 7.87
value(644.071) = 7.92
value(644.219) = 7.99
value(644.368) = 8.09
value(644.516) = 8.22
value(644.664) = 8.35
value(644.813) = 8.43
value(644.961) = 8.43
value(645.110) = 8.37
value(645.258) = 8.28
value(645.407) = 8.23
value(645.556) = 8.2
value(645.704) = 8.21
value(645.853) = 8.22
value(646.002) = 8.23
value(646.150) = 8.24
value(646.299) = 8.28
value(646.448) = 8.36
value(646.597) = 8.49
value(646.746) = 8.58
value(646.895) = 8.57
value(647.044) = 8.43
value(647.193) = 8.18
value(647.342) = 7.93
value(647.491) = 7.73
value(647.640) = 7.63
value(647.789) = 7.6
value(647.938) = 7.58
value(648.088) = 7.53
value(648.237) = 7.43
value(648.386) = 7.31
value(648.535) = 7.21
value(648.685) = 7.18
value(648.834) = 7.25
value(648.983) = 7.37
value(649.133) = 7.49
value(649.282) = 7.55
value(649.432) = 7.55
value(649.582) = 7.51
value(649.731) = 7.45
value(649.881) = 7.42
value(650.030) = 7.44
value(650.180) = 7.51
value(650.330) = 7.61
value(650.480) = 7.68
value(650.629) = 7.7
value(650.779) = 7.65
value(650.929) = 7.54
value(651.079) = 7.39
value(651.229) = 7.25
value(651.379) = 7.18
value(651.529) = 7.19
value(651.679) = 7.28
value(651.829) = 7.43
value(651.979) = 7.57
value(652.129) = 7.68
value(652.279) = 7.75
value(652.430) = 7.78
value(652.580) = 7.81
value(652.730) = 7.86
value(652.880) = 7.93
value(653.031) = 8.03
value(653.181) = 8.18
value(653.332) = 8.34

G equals 2.01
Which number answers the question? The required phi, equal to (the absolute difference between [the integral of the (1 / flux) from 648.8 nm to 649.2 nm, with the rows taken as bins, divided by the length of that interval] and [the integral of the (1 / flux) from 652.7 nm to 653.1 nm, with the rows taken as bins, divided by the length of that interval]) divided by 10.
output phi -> 0.0010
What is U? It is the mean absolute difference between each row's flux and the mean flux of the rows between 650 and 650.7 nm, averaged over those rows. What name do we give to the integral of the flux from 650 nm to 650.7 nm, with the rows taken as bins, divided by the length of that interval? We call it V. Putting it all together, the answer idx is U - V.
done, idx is -7.51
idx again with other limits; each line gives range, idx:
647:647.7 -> -7.71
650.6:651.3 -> -7.34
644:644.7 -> -7.97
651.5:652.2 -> -7.29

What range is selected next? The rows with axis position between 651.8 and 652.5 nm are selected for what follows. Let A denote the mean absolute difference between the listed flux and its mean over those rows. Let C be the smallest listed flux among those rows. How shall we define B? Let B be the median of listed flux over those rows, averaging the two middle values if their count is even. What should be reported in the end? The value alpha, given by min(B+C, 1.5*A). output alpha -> 0.17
